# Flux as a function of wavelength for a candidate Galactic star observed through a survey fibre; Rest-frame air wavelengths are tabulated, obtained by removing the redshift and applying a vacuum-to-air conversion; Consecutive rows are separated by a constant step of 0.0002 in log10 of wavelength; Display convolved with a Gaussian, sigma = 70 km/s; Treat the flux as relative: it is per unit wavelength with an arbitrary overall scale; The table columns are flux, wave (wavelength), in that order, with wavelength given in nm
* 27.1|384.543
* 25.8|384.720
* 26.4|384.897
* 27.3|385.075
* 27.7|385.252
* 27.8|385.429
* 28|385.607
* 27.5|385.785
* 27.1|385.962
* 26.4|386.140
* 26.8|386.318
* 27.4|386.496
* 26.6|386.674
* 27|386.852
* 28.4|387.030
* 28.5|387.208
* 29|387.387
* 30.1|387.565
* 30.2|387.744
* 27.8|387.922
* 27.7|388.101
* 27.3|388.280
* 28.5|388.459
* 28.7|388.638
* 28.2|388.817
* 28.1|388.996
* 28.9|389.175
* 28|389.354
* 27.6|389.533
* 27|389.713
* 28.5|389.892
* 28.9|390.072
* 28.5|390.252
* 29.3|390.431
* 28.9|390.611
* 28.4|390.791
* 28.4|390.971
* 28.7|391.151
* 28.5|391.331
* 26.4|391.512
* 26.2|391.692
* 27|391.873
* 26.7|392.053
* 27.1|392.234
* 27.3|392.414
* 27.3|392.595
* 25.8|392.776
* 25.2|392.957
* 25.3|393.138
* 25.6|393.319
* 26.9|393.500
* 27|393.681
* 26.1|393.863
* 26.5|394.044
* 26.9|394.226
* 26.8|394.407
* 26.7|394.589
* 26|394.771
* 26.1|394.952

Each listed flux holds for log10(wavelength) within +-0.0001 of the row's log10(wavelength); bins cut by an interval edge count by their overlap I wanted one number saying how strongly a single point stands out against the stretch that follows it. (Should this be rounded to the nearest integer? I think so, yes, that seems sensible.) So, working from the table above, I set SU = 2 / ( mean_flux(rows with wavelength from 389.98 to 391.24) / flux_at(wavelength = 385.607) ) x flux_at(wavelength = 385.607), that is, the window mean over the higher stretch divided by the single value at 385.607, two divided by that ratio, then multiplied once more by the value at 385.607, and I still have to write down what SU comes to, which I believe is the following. 55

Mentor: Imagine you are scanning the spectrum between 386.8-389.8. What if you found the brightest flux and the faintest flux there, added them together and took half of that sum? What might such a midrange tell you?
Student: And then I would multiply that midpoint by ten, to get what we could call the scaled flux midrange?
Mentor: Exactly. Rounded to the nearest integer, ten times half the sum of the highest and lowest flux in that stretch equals 286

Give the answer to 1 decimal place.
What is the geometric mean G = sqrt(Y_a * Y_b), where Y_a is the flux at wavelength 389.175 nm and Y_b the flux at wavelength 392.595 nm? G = 28.1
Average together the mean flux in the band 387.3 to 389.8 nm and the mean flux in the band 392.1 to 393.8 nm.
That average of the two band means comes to 27.38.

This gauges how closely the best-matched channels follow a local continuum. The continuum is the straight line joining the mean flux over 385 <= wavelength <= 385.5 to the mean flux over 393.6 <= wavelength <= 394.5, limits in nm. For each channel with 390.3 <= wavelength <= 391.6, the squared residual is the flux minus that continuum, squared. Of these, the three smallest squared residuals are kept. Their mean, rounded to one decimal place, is 1.4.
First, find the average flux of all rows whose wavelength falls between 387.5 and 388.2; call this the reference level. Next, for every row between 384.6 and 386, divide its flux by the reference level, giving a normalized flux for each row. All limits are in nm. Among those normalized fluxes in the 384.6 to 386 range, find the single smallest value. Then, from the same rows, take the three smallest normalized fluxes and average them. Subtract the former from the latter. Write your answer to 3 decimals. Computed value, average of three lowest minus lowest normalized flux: 0.022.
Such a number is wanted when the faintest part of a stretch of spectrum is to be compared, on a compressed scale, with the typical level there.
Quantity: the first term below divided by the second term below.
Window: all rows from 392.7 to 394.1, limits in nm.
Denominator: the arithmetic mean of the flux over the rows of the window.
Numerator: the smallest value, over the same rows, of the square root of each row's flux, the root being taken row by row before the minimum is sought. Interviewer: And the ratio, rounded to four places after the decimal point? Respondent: 0.1927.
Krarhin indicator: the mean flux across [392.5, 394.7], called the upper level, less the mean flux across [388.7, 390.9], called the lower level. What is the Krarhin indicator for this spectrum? -2.0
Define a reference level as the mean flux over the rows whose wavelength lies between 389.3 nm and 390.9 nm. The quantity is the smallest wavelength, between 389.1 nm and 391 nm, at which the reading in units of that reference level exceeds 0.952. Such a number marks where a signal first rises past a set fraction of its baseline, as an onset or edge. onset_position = 389.175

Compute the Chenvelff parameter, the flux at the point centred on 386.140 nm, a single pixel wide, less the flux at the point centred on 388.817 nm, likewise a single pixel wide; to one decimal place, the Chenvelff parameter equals -1.8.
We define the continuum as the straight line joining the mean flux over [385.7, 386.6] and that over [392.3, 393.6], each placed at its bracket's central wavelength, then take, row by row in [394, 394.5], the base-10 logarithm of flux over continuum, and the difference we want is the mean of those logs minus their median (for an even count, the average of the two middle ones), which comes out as -0.001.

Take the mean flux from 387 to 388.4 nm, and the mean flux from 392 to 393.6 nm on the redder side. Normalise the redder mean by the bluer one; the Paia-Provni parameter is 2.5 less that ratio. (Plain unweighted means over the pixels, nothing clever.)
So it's 1.58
